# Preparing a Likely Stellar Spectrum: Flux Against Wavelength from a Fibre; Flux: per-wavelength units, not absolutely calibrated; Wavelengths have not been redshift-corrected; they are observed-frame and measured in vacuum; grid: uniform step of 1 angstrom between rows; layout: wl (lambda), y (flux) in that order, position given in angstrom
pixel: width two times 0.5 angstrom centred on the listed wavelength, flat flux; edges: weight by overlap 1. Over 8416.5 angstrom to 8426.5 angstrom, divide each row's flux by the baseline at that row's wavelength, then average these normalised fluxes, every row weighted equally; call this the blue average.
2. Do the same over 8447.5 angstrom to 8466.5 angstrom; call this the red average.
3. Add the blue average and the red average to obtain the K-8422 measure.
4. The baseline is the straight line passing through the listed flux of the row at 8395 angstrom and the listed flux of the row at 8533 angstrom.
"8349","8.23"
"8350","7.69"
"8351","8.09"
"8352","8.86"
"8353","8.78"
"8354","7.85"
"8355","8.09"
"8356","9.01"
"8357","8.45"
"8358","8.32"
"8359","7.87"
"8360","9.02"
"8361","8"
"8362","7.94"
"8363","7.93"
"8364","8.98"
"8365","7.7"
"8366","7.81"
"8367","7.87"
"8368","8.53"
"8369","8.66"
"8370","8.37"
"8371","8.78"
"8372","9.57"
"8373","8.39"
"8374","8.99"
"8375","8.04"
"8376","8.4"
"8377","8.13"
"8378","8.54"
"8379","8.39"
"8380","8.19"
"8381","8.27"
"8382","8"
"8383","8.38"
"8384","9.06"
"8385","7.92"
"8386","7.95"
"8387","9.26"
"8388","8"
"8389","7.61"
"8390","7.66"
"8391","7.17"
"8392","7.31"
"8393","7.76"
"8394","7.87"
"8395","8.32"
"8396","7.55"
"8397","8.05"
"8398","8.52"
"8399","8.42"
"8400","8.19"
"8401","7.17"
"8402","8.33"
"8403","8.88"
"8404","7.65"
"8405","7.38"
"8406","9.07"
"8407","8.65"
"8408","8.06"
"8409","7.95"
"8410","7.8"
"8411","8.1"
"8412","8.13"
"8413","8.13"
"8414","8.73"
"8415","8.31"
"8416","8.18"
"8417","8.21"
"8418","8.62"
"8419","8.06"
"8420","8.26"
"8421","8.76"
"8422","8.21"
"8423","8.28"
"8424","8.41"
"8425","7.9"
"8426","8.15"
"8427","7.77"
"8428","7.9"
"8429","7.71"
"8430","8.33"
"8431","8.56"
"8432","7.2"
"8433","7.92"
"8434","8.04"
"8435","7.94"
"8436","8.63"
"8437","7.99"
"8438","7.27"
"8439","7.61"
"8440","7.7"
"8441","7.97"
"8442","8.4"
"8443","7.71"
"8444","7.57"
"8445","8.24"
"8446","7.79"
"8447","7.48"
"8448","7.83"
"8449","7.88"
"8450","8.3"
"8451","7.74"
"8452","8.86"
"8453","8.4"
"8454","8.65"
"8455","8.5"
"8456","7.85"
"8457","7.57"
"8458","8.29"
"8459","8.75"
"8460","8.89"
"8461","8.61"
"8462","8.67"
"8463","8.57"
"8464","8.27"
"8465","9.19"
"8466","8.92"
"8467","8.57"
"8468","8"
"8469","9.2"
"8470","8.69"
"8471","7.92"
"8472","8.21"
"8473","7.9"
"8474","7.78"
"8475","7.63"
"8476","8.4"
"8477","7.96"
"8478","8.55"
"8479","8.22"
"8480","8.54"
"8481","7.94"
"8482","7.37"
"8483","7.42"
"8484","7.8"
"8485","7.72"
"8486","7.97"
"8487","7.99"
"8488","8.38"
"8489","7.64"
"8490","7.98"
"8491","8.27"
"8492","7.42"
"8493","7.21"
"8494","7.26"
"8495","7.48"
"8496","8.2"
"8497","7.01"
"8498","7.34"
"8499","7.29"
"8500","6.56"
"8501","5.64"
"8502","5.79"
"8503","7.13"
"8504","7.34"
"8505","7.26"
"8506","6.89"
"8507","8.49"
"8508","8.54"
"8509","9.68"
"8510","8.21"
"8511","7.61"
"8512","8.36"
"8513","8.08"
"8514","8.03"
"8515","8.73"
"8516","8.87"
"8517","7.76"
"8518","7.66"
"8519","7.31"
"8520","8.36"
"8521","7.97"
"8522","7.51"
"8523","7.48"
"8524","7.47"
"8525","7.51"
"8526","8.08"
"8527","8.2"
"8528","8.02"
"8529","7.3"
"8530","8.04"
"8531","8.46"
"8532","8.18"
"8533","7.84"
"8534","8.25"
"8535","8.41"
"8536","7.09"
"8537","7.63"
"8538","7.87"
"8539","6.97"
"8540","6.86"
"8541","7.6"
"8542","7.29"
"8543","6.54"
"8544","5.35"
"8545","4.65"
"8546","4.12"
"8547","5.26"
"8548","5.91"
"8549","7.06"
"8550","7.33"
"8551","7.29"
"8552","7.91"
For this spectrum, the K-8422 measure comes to 2.04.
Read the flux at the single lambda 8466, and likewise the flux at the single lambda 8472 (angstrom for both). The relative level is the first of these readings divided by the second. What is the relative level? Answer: 1.09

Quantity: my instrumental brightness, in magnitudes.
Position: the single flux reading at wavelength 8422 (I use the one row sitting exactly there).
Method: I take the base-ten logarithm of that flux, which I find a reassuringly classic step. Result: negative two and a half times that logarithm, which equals -2.29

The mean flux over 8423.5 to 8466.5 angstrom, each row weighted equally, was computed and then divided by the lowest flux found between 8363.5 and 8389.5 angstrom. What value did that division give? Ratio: 1.07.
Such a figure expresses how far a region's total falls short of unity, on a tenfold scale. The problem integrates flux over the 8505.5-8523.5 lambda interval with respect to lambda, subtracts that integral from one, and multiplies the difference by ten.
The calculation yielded -1445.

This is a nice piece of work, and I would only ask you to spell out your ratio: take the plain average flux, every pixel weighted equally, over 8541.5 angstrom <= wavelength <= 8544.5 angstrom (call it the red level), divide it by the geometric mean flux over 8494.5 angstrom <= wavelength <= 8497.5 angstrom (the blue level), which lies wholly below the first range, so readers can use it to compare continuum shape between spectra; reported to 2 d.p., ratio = 0.85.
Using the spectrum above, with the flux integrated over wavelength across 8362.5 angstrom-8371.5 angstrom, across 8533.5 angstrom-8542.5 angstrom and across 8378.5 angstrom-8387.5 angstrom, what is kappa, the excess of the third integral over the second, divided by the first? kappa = 0.10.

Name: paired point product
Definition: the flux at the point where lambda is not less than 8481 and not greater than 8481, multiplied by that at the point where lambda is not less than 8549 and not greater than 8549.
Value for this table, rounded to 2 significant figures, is 56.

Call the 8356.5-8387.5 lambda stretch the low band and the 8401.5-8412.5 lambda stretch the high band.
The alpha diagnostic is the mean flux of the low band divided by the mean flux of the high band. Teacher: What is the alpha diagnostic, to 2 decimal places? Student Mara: 1.02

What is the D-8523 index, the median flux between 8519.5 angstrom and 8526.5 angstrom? 7.5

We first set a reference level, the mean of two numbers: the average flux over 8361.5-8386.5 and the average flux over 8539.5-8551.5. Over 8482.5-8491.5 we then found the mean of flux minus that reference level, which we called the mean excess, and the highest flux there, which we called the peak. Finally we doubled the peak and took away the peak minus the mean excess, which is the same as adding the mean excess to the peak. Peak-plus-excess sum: 9.0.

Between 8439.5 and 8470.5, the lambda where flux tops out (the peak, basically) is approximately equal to 8469 angstrom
